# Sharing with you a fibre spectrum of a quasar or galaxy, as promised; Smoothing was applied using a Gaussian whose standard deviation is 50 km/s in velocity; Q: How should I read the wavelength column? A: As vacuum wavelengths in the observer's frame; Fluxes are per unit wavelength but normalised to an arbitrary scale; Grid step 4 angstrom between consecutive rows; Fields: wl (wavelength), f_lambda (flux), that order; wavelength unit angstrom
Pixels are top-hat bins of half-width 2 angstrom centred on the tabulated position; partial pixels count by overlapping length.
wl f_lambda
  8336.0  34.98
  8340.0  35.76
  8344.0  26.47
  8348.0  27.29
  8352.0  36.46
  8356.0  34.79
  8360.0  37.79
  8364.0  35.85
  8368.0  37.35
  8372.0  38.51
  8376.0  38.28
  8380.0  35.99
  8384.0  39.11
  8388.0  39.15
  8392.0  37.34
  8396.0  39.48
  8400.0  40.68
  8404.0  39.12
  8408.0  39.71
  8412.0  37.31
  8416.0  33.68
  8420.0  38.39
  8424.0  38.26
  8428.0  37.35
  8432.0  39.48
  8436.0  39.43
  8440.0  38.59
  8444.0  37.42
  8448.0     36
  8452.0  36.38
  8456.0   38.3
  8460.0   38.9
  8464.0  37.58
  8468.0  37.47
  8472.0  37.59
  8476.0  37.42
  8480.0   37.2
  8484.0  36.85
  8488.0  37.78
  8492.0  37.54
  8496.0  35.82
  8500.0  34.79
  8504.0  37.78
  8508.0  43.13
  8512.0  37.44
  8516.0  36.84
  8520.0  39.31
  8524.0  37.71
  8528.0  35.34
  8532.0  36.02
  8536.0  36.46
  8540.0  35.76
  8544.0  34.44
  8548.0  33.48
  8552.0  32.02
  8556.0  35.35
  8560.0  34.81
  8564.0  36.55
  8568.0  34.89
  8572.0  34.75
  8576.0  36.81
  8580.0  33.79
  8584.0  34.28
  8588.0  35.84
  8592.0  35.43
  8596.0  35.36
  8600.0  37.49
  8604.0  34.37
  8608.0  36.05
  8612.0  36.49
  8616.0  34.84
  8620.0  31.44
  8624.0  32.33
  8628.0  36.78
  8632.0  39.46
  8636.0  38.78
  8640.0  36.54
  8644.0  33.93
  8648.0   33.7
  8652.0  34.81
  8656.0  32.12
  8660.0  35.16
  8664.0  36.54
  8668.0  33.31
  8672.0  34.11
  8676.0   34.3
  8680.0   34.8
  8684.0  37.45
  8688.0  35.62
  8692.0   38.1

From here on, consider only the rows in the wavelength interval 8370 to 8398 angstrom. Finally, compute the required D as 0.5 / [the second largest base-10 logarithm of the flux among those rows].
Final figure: 0.314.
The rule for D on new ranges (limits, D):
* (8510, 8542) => 0.317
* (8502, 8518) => 0.317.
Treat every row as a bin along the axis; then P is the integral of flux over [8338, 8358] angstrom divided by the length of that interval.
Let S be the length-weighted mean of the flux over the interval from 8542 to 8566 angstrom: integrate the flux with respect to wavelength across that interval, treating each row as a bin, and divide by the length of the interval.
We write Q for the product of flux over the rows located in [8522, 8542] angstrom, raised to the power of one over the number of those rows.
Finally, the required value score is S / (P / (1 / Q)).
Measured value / 0.0295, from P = 32.2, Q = 36.2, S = 34.4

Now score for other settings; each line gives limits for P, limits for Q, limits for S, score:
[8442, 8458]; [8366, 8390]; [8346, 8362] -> 0.0242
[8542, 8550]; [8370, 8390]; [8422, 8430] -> 0.0291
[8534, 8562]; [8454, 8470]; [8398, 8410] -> 0.0302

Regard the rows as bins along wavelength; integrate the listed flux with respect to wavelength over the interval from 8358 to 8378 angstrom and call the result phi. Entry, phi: 751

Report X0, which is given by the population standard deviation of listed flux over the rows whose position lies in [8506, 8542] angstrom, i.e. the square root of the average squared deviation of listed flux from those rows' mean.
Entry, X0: 2.3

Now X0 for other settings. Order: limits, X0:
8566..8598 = 0.9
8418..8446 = 0.8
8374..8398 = 1.2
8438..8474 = 0.9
